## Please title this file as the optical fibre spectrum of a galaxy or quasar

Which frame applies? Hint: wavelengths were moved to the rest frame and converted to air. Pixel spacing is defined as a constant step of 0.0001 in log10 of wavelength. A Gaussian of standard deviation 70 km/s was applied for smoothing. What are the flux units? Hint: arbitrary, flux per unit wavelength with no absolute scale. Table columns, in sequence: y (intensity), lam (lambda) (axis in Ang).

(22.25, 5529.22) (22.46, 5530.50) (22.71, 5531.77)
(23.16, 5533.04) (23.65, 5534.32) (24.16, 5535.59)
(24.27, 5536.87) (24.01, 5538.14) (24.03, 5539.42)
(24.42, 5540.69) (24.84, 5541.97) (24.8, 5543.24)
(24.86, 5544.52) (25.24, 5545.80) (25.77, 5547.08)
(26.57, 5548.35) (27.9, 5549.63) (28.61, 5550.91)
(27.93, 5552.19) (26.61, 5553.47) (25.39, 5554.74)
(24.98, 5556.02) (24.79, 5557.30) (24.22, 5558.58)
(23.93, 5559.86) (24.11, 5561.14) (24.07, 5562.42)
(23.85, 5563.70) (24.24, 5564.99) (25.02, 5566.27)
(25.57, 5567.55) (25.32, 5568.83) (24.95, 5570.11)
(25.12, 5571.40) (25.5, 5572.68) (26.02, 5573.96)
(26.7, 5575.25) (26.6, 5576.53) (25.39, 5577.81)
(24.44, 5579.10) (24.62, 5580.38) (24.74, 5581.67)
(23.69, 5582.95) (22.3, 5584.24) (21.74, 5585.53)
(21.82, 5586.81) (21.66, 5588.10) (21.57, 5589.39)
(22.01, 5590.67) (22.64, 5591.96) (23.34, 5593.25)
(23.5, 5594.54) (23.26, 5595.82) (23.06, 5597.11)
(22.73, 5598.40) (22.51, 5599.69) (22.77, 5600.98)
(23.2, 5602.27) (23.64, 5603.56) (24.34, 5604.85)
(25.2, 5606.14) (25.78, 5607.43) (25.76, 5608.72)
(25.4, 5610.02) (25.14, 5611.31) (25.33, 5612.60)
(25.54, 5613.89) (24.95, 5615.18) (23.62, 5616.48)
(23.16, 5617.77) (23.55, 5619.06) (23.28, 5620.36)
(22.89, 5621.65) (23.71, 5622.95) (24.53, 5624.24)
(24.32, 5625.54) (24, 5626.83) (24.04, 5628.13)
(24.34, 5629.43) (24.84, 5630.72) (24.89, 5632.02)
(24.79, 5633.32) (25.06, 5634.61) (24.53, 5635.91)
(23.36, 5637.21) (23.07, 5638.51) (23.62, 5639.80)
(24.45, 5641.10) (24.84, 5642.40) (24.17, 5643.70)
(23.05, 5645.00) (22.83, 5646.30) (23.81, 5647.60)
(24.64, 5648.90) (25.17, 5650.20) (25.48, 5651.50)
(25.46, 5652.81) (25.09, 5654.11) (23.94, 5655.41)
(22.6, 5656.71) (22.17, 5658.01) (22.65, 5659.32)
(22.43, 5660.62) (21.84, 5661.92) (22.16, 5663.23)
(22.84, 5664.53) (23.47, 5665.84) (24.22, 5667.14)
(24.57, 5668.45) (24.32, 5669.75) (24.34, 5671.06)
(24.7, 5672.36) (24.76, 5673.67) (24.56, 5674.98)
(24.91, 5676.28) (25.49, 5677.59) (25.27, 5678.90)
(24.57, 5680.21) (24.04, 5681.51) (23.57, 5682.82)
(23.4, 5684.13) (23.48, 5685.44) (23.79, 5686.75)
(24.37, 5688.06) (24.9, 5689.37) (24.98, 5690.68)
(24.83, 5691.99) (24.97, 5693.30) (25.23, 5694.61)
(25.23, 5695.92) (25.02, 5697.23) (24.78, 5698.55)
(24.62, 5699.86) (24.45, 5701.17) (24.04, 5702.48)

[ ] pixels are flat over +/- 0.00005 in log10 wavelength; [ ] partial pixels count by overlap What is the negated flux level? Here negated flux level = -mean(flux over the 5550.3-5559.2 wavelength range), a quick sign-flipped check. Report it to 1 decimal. -26.1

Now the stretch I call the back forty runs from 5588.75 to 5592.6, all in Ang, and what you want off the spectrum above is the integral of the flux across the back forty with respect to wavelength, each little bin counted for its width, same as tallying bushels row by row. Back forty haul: 85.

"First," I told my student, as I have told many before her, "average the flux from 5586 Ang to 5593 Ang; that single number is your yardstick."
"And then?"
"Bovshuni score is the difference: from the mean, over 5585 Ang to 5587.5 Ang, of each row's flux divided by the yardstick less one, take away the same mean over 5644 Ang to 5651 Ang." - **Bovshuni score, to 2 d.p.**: -0.10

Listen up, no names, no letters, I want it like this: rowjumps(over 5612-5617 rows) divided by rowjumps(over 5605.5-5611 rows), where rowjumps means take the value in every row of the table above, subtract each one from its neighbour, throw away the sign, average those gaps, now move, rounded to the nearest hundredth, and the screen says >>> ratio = 2.22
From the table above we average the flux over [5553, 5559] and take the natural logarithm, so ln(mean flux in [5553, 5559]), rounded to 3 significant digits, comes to 3.23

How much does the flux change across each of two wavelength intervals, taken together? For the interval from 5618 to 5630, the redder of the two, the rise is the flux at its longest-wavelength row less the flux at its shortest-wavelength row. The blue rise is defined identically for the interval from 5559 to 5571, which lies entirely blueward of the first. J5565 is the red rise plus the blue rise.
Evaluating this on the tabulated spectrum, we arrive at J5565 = 2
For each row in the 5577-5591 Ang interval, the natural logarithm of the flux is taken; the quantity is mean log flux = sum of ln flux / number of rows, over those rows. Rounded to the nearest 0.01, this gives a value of 3.14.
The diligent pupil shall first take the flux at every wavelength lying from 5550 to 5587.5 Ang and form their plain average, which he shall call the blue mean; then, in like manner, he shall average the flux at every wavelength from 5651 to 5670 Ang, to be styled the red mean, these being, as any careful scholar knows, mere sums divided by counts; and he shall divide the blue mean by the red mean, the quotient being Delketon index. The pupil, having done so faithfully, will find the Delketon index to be 1.06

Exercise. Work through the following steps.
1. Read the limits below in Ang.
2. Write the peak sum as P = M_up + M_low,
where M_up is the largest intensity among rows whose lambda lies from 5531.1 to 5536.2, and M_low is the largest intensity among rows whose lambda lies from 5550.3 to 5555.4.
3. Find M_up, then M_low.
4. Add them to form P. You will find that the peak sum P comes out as 52.8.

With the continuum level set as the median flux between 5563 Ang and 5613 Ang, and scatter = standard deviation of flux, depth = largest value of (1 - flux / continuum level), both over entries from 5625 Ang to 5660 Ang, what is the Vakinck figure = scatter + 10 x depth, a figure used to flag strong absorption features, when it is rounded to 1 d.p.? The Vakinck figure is 1.8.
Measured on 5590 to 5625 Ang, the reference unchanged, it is 2.1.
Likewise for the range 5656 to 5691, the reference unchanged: 2.1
